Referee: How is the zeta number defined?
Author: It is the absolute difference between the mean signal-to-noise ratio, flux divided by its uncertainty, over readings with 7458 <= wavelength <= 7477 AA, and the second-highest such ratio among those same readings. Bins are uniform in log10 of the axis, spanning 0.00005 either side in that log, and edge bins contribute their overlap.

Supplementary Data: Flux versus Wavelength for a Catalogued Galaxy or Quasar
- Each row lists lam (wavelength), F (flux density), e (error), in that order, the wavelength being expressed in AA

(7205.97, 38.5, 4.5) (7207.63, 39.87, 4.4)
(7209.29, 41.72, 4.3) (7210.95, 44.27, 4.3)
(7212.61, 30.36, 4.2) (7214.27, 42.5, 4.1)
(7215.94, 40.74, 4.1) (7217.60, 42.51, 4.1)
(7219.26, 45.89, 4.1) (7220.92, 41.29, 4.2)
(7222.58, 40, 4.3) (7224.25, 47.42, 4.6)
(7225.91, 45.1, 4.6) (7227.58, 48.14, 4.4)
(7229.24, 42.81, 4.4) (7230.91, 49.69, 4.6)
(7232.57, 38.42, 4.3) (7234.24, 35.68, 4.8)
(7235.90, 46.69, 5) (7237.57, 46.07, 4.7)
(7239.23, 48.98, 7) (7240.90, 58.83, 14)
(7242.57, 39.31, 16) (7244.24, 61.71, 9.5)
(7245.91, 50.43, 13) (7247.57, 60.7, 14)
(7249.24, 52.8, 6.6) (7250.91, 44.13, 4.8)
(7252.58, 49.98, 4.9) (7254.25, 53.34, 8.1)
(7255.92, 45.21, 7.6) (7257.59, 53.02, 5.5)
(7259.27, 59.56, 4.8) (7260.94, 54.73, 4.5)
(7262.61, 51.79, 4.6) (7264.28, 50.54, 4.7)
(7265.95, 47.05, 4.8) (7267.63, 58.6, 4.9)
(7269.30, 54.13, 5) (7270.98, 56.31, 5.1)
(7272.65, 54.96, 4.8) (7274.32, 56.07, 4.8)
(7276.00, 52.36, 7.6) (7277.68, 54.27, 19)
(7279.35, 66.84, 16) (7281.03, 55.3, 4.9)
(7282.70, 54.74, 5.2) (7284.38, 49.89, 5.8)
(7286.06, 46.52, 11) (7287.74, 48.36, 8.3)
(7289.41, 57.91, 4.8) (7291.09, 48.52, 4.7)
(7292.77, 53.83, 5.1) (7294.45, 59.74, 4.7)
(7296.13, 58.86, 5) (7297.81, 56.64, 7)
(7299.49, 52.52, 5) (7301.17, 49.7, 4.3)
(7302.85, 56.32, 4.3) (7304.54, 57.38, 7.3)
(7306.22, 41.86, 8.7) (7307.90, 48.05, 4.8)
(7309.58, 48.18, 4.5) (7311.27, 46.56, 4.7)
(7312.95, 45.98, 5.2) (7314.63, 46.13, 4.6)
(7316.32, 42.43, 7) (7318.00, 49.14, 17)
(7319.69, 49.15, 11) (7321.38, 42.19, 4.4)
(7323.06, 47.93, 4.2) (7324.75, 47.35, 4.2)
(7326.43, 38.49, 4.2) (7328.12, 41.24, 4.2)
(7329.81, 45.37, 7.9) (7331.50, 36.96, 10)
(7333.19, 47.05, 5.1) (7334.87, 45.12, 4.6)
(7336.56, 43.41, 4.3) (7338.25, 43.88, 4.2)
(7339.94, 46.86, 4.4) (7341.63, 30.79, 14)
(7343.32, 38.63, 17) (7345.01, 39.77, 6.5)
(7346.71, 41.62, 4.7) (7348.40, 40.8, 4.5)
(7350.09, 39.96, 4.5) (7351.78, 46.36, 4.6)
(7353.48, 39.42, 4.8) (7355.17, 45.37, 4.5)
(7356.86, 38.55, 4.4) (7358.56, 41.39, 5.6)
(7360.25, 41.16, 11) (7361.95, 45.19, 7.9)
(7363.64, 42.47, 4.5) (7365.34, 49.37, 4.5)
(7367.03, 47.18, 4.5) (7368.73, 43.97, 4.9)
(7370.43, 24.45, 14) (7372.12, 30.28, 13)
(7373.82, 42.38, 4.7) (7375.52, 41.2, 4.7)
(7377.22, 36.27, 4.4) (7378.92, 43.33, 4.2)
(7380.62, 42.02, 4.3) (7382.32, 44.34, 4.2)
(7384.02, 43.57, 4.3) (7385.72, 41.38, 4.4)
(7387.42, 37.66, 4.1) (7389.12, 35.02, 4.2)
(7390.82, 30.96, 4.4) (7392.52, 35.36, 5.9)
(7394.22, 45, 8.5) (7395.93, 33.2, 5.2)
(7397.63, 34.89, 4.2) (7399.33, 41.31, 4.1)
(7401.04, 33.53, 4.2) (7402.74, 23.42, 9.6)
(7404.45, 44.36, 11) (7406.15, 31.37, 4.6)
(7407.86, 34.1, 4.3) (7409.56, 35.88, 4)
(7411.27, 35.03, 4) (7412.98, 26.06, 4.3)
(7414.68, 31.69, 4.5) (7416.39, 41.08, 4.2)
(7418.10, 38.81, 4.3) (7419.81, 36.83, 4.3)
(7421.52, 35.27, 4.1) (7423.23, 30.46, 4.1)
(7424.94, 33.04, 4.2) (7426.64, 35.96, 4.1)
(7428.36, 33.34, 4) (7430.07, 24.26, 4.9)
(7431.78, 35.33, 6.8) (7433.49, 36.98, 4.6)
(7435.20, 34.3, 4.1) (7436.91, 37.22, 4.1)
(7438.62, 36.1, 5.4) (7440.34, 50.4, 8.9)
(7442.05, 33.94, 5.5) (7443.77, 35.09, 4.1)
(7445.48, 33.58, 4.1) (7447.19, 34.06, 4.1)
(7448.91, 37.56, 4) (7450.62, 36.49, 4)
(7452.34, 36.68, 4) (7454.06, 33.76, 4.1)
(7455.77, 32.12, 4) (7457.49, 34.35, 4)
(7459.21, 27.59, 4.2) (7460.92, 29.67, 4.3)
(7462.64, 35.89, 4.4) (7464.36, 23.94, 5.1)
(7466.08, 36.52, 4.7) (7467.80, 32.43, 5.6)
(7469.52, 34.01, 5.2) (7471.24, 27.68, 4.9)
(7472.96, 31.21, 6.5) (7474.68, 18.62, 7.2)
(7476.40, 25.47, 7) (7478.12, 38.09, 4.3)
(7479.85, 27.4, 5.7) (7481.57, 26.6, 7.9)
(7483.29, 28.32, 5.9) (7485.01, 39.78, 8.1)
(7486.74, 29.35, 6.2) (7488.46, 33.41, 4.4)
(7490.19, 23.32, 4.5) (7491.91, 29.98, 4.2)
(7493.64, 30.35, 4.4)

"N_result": 2.0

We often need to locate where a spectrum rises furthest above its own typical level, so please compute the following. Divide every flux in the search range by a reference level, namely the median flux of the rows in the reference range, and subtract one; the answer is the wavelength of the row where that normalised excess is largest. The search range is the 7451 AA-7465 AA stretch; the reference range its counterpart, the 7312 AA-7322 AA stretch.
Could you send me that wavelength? 7452.34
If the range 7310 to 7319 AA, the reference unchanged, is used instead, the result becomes 7318.00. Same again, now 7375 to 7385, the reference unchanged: 7382.32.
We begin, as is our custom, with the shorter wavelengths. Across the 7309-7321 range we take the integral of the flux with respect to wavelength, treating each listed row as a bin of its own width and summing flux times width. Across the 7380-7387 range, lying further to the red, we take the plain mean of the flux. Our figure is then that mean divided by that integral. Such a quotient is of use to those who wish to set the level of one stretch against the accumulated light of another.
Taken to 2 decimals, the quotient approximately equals 0.08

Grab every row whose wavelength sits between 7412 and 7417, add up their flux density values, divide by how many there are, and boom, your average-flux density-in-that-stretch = 33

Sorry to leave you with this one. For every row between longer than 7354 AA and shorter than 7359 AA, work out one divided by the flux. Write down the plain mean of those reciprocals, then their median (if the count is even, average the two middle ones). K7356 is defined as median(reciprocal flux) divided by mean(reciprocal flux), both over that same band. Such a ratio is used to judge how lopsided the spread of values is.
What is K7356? 1.00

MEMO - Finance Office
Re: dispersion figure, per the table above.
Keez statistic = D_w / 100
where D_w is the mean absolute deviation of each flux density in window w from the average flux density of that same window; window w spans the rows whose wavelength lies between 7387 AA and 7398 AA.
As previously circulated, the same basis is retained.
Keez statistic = 0.030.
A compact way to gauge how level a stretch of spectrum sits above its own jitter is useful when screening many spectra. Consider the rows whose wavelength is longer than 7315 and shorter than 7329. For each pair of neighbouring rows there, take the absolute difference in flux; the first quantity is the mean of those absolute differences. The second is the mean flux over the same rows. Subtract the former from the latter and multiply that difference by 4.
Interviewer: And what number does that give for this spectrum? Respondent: 161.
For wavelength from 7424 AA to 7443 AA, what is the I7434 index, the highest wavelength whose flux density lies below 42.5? 7442.05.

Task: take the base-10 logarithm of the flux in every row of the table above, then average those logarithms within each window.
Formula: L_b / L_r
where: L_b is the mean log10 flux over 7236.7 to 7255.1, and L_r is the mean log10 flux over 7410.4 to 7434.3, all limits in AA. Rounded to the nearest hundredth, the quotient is 1.12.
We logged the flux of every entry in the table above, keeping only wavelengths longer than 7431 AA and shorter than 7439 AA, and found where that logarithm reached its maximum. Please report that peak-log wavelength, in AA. 7436.91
